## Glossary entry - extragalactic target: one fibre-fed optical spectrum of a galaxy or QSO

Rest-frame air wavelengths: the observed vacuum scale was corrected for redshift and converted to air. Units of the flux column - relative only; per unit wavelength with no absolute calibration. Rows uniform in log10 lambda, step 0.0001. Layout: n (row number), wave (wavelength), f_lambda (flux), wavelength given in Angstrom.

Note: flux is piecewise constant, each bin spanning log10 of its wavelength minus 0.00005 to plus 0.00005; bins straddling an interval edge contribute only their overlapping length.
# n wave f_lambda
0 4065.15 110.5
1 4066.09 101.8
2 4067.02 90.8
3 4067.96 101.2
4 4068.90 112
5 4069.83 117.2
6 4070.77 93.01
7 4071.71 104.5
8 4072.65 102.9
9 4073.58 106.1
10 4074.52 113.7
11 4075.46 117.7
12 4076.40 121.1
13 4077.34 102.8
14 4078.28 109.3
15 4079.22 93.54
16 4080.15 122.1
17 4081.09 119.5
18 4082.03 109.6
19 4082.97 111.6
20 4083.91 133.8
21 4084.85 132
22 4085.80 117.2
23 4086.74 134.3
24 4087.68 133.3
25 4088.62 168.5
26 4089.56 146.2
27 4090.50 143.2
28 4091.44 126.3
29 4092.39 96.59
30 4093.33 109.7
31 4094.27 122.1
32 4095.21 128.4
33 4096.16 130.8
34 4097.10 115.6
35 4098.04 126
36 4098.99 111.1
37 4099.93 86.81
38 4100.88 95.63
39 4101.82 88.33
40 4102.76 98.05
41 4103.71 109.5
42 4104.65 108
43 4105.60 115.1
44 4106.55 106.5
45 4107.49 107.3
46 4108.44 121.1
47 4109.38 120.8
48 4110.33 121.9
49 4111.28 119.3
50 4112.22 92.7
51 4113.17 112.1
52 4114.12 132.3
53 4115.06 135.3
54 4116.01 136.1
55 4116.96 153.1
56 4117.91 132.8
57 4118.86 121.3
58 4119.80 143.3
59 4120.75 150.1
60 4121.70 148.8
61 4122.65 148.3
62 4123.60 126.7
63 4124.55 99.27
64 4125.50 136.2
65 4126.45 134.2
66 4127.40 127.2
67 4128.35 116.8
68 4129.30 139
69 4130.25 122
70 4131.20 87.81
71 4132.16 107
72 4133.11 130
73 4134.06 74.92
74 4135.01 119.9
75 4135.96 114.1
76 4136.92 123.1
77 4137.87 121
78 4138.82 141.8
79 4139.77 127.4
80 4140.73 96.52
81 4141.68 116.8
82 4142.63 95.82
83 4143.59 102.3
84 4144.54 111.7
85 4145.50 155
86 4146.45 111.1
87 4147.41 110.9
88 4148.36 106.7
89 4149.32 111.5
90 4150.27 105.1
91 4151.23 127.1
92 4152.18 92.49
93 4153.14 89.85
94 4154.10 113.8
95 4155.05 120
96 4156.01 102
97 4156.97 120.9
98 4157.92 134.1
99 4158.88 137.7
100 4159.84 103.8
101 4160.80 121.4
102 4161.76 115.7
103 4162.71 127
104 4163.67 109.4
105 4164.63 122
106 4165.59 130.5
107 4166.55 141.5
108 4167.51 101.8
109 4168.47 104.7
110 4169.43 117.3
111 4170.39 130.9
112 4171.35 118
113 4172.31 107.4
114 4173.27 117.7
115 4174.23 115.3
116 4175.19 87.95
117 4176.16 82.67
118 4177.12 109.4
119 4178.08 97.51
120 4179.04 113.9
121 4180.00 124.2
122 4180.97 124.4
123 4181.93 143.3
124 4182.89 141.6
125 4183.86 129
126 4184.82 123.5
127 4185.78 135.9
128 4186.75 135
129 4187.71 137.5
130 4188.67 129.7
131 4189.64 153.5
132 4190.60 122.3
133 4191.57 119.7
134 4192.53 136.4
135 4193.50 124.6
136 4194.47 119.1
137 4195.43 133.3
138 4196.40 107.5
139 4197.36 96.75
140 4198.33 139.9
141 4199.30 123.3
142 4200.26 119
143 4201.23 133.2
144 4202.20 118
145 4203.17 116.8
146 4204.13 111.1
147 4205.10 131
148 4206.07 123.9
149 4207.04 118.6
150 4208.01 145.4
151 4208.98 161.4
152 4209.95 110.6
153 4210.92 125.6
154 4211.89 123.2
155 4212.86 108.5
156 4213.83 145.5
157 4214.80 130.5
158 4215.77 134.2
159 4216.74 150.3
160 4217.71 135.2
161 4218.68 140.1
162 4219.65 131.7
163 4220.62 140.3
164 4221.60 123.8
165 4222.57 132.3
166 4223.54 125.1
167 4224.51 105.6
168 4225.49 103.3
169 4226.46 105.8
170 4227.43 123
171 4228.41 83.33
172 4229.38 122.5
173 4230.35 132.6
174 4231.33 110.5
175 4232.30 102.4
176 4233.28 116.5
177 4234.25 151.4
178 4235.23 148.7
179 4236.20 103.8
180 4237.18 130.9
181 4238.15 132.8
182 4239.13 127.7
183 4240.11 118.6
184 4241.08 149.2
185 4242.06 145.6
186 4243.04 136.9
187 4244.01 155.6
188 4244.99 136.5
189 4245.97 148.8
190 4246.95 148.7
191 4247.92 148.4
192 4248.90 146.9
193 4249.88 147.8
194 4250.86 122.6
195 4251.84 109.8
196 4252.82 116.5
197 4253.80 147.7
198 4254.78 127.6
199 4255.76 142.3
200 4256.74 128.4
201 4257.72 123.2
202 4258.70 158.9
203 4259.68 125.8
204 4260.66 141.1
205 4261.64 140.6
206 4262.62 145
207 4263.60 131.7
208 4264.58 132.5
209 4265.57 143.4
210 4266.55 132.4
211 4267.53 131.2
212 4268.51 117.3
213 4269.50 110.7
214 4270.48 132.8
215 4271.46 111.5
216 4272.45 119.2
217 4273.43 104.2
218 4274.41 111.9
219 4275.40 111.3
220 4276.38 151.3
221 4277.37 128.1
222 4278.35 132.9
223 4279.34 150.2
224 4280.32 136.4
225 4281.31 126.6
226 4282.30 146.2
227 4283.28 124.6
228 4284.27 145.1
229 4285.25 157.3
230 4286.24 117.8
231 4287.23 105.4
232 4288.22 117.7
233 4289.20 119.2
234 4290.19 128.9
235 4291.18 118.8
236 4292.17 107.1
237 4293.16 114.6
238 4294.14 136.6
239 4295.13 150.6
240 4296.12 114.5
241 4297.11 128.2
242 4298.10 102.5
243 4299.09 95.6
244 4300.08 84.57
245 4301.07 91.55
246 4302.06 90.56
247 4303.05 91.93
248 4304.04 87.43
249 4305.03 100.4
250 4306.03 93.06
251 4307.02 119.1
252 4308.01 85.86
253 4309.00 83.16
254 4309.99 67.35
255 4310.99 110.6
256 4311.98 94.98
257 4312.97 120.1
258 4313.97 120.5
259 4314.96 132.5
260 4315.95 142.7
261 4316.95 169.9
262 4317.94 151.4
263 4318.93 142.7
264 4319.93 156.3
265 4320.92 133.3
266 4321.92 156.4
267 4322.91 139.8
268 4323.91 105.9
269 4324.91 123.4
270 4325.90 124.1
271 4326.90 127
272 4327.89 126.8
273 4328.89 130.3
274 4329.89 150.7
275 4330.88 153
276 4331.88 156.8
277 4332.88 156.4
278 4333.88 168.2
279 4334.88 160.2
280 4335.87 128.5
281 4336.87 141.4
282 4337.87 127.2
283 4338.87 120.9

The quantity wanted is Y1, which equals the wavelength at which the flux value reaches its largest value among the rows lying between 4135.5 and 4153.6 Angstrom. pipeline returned 4145.50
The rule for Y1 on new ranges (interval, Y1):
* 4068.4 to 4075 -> 4069.83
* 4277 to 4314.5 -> 4285.25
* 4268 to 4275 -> 4270.48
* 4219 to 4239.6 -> 4234.25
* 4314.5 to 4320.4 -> 4316.95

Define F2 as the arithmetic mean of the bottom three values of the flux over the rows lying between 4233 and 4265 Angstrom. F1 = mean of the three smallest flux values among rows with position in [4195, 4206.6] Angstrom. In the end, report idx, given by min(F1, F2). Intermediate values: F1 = 105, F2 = 110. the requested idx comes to 105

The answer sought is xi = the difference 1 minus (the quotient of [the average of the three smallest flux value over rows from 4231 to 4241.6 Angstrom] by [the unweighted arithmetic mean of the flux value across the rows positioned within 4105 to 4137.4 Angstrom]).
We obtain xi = 0.14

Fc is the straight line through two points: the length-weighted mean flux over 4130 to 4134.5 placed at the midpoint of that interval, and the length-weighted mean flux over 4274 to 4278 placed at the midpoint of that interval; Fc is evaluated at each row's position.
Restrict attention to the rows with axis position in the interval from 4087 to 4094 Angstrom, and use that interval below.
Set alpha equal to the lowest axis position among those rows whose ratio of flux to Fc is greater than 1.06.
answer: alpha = 4087.68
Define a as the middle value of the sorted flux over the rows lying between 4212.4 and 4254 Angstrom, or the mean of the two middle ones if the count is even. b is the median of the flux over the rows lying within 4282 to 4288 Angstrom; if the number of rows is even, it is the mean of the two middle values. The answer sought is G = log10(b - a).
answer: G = 0.4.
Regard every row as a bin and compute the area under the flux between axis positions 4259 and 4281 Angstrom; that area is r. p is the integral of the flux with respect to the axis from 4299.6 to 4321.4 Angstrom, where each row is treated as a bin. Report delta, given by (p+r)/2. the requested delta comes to 2648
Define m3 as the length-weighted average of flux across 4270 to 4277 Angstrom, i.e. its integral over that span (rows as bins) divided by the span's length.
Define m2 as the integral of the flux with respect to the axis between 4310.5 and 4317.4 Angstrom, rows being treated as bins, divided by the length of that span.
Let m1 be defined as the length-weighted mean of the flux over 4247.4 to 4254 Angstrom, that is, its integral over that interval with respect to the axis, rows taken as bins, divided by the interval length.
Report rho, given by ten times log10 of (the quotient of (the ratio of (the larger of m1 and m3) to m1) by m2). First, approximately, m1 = 134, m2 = 127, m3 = 120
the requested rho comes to -21.0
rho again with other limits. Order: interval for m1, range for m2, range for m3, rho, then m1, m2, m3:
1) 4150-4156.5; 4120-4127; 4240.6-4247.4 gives -20.0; 107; 135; 146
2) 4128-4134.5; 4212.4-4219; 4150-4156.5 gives -21.3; 111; 135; 107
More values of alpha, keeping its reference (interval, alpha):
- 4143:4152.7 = 4145.50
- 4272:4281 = 4276.38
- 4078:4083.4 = 4078.28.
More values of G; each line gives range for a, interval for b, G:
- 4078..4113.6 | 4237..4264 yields 1.3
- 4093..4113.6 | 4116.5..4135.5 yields 1.2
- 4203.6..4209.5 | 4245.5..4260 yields 1.2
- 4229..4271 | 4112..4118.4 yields -0.7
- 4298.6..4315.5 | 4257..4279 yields 1.6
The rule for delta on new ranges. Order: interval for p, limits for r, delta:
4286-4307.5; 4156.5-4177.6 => 2405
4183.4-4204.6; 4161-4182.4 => 2570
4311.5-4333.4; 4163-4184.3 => 2746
